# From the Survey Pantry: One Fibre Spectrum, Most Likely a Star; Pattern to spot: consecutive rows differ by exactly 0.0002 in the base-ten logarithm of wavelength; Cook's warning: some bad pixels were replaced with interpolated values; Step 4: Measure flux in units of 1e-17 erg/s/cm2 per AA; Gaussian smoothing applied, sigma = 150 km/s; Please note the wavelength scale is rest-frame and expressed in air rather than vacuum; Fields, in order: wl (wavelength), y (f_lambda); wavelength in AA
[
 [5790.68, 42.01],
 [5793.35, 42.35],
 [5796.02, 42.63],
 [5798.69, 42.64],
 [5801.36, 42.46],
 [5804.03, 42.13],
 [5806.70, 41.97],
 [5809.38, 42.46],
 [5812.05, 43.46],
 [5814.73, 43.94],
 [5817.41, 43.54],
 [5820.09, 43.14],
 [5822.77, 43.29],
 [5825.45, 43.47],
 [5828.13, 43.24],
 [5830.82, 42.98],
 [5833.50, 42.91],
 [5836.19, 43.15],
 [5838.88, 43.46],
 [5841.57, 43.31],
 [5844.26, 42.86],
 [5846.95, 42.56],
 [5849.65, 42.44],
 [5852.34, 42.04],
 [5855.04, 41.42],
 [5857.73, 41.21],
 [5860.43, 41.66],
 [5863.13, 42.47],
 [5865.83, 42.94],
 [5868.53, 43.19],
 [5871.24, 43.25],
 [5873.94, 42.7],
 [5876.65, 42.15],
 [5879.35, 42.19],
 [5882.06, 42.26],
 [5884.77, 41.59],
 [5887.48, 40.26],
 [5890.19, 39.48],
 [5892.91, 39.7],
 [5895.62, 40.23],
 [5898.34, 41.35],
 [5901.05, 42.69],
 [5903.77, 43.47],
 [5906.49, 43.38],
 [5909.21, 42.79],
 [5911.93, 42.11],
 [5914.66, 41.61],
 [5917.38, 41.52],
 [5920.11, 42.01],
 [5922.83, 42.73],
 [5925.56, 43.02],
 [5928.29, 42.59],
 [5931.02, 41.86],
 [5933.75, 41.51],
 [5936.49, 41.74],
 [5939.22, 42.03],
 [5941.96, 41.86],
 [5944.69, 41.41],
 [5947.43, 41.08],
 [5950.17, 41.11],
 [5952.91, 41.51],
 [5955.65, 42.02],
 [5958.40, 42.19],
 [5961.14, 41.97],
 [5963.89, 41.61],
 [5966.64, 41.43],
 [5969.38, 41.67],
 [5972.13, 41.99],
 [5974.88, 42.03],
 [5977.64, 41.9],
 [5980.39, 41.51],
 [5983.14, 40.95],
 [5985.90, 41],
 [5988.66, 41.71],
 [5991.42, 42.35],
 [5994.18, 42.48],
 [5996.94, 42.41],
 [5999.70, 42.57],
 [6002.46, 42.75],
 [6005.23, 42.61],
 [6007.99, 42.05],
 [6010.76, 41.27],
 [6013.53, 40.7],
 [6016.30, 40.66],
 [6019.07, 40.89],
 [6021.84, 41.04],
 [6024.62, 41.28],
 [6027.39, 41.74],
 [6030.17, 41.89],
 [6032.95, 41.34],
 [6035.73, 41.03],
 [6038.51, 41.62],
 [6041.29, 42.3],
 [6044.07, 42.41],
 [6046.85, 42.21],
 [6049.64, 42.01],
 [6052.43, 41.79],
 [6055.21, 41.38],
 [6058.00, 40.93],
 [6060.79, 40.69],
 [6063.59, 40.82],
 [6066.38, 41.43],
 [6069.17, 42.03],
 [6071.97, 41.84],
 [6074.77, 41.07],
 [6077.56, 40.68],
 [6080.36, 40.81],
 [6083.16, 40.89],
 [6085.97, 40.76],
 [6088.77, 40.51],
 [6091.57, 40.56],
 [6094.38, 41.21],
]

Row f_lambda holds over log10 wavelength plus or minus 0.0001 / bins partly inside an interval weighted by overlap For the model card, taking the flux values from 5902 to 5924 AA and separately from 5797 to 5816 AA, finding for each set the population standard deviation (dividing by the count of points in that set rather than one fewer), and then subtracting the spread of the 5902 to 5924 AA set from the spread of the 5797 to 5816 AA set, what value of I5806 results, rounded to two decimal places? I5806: -0.04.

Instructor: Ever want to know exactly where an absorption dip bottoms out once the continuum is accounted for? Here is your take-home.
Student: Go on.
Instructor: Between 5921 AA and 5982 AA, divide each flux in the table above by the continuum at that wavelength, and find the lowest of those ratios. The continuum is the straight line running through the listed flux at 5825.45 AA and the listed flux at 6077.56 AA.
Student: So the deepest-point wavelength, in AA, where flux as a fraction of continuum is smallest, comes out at 5947.43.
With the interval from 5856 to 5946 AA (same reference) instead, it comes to 5890.19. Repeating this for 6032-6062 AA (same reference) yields 6060.79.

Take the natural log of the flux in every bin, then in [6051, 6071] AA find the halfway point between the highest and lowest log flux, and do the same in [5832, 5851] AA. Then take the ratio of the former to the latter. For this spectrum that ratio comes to 0.990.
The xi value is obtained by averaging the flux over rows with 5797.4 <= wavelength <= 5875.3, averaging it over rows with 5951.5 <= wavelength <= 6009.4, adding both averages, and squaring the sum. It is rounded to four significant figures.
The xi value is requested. 7175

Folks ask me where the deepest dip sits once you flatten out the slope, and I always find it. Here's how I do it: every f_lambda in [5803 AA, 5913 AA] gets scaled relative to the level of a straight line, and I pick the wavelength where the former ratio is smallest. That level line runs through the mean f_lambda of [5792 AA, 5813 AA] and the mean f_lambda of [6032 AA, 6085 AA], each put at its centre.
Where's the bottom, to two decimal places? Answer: 5890.19 AA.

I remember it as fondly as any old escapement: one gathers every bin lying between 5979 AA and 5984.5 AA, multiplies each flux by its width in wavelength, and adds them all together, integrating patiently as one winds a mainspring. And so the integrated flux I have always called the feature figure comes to 227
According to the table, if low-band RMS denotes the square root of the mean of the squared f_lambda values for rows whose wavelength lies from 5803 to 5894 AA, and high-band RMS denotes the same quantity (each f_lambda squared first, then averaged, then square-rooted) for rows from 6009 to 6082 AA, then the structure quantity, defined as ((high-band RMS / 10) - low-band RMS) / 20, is -1.916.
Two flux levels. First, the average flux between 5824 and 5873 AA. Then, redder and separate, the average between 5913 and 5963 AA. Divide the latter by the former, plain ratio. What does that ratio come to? 0.981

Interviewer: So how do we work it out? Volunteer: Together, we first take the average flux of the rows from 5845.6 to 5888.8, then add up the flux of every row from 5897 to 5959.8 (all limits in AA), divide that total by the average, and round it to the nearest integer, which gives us 23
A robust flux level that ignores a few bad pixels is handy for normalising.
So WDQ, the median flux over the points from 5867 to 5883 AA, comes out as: 42.5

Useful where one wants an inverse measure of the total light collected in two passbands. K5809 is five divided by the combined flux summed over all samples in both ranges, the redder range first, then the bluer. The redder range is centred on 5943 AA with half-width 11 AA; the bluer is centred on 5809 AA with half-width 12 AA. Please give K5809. 0.007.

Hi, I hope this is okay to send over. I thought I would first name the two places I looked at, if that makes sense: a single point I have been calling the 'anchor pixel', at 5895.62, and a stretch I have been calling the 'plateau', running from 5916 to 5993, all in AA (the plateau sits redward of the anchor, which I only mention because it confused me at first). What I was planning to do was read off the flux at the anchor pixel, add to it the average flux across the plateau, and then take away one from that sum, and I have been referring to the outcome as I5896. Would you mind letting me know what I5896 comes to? 81.0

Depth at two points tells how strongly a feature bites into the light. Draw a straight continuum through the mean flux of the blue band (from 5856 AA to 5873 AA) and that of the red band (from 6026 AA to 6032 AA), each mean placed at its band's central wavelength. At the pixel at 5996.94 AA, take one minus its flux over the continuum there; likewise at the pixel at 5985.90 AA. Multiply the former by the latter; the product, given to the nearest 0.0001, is -0.0003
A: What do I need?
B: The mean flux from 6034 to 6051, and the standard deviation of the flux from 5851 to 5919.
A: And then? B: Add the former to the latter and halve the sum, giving 21.5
